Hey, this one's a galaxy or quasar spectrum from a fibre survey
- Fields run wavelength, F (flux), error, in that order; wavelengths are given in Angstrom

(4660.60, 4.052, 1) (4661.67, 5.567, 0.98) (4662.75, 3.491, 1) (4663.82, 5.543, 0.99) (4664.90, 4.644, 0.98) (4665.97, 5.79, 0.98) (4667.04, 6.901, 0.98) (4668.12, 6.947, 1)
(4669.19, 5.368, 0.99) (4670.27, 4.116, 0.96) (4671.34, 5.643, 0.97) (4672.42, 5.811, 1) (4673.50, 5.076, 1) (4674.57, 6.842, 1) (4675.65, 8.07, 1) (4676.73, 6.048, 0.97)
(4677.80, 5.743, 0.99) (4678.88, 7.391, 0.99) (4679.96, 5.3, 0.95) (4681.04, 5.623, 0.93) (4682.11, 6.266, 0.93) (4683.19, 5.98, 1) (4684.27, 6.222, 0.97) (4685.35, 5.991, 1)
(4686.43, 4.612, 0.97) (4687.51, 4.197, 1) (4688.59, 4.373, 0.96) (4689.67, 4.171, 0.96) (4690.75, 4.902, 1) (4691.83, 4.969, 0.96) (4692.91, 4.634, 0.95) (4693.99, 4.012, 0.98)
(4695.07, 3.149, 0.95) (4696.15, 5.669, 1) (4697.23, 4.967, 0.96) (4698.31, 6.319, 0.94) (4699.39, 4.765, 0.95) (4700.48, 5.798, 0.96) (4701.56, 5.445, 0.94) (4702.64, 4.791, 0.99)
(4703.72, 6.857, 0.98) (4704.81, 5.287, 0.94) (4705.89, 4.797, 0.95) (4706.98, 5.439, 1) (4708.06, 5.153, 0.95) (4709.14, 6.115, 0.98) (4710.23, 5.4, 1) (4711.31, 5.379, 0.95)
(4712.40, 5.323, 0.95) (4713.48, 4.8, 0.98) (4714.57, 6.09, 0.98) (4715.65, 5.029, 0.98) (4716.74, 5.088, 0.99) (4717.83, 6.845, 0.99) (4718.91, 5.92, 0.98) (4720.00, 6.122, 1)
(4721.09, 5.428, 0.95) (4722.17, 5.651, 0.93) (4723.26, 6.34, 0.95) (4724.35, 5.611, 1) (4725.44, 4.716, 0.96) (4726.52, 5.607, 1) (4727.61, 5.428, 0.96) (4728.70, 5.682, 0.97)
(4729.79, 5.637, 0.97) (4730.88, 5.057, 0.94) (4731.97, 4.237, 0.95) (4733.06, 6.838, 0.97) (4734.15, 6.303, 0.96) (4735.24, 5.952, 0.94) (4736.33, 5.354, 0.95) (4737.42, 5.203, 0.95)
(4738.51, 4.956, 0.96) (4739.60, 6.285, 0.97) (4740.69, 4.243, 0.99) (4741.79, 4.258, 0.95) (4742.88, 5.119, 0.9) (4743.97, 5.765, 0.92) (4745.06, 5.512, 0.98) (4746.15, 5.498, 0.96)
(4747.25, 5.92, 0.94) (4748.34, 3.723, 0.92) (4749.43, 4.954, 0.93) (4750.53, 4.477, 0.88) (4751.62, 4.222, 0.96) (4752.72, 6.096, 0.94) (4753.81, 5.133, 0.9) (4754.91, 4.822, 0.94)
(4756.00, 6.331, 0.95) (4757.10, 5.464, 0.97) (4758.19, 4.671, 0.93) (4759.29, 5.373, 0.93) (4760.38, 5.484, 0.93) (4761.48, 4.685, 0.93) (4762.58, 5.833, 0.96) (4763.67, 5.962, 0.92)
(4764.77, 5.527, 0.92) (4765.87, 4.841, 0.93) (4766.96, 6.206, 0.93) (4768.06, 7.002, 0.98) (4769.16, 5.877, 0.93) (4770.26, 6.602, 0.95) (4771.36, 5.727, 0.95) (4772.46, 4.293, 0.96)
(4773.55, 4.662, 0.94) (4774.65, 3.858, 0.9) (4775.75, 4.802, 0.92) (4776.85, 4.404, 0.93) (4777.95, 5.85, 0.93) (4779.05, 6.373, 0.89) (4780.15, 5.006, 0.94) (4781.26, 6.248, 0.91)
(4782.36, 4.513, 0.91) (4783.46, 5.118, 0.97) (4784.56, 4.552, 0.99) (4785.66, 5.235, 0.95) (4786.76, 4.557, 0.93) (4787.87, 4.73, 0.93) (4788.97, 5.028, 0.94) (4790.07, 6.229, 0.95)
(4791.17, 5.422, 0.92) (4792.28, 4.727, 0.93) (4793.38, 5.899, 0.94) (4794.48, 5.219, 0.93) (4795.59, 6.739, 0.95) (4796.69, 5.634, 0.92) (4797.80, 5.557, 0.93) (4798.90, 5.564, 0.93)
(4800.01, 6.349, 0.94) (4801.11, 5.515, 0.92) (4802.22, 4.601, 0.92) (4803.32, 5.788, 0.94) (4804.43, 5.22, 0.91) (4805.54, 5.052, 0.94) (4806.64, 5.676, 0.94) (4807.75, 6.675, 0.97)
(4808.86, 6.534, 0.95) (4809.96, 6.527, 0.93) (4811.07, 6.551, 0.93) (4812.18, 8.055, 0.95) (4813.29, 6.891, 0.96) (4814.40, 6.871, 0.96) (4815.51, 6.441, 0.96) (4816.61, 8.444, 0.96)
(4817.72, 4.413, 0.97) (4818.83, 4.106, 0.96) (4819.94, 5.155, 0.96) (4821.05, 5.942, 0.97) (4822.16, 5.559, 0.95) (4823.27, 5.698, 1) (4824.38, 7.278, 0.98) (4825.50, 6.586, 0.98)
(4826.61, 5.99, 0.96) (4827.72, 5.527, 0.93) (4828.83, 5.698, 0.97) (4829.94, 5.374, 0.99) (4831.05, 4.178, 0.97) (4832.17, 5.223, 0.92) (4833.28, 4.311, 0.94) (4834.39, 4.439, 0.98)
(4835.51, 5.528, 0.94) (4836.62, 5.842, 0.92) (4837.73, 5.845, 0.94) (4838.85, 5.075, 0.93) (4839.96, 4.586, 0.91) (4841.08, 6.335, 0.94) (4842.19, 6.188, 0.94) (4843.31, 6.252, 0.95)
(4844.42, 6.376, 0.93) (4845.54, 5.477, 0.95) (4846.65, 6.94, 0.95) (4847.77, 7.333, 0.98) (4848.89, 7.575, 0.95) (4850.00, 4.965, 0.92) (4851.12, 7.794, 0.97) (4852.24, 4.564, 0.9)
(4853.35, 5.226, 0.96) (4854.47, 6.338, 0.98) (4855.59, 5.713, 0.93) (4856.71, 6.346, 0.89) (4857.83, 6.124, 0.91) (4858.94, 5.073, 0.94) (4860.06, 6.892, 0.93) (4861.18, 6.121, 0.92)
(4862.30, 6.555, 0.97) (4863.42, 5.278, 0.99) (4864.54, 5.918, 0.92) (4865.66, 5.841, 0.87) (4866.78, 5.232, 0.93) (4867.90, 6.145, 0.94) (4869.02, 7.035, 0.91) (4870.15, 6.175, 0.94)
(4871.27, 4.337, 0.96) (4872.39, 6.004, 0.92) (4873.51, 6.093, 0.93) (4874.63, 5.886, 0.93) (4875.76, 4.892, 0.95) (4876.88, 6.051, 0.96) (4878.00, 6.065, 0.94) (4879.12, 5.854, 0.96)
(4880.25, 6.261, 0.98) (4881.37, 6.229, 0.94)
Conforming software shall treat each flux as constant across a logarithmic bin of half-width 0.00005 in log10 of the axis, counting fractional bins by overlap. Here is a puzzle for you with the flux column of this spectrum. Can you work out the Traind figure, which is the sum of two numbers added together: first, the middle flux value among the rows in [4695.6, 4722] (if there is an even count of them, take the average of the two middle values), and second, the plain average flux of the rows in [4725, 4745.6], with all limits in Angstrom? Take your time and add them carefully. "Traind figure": 10.8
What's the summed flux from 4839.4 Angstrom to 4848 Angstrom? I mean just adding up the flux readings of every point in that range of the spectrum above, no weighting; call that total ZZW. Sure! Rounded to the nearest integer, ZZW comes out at 49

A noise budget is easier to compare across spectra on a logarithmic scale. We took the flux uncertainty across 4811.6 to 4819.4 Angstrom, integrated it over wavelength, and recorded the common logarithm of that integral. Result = 0.87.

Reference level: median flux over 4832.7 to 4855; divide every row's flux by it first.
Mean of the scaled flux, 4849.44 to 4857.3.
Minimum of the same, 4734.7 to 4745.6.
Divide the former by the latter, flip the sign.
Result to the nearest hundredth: -1.38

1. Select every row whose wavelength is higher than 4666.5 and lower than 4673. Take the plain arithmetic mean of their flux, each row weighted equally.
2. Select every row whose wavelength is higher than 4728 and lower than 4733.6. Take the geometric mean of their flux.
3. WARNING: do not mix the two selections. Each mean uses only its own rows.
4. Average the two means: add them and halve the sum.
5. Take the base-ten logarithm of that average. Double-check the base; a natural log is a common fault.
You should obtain 0.749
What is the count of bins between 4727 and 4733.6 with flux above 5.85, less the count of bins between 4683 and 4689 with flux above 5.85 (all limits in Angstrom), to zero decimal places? -2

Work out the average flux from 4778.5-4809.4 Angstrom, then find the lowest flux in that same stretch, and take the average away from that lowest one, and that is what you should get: -1.0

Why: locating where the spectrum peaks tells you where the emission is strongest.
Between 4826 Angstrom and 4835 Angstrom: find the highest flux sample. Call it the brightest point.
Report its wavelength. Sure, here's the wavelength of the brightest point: 4826.61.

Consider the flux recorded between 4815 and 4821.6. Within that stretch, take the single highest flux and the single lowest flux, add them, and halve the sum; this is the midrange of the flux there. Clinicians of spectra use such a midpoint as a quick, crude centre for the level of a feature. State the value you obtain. 6.3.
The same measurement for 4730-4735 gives 5.5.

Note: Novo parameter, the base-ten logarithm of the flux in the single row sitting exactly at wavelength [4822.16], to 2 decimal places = 0.74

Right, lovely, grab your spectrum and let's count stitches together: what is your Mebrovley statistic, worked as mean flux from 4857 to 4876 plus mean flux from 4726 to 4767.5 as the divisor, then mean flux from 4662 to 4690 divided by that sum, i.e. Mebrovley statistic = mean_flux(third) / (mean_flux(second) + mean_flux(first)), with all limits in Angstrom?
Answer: 0.502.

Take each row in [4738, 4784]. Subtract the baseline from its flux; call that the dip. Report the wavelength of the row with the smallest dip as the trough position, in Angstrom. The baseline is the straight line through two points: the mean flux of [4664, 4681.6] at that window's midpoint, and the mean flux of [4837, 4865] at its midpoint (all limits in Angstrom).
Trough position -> 4748.34 Angstrom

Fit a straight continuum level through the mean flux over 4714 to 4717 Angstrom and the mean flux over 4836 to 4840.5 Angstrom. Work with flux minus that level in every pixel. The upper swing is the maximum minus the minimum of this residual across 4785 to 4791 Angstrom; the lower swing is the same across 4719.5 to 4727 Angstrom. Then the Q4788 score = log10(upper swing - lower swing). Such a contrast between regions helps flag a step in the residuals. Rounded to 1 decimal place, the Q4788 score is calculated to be -1.3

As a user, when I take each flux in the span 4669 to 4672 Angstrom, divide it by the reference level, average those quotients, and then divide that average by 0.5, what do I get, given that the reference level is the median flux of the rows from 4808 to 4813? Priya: 1.54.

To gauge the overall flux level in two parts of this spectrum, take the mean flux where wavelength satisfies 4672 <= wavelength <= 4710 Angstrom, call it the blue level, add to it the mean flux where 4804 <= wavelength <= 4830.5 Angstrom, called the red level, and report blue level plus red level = 11.5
